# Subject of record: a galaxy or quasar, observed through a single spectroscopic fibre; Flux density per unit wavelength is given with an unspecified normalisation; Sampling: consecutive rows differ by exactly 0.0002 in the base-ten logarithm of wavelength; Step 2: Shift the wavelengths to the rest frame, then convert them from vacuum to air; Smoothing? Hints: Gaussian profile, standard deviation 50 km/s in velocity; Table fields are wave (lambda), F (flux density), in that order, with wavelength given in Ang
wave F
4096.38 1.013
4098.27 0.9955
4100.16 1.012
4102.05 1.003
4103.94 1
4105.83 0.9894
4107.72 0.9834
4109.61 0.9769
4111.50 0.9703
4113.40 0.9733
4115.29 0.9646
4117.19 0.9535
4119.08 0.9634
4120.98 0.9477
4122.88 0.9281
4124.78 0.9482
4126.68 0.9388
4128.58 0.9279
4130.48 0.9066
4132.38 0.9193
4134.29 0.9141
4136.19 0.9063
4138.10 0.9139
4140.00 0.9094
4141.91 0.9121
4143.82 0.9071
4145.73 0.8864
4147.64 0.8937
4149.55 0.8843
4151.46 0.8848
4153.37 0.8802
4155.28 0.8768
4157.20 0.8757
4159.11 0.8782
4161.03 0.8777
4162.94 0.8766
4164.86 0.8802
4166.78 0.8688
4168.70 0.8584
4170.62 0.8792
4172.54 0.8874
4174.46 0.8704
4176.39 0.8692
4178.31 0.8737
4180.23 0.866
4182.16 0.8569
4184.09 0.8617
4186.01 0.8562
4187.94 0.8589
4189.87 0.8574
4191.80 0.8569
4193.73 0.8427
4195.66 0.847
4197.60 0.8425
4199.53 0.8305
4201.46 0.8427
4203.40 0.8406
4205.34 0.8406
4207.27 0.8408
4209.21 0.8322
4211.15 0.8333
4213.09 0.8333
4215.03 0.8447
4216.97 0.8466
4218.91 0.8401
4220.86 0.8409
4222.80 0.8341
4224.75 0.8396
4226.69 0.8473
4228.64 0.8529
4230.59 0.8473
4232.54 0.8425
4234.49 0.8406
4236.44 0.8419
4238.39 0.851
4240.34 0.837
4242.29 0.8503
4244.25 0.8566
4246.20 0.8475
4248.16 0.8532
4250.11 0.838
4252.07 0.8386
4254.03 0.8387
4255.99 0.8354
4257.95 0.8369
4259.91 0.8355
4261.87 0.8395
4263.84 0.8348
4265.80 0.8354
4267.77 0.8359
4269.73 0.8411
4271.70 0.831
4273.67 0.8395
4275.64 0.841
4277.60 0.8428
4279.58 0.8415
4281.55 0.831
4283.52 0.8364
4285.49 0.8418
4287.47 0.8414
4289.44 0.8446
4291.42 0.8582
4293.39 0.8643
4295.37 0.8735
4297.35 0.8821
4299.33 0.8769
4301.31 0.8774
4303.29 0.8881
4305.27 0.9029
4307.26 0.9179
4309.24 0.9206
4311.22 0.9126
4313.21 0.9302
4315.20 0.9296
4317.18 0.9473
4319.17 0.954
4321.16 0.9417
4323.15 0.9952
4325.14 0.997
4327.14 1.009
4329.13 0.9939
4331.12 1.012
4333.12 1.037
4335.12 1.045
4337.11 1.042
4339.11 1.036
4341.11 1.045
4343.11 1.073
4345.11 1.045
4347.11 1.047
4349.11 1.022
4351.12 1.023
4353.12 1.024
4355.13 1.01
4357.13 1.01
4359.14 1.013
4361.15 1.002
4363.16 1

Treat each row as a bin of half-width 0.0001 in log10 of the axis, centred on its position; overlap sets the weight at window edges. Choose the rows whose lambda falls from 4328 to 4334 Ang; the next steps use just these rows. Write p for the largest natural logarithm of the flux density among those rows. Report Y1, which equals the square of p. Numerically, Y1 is 0.0013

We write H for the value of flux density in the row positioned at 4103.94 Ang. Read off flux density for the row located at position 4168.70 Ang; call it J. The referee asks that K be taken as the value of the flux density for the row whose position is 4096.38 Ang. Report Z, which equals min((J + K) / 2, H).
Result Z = 0.94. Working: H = 1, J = 0.8584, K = 1.013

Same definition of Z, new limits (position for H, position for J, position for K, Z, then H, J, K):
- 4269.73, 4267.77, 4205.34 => 0.84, 0.8411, 0.8359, 0.8406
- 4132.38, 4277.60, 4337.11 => 0.92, 0.9193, 0.8428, 1.042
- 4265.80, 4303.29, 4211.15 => 0.84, 0.8354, 0.8881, 0.8333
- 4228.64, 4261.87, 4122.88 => 0.85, 0.8529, 0.8395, 0.9281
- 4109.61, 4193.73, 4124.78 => 0.90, 0.9769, 0.8427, 0.9482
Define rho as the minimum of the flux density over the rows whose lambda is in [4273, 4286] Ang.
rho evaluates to 0.831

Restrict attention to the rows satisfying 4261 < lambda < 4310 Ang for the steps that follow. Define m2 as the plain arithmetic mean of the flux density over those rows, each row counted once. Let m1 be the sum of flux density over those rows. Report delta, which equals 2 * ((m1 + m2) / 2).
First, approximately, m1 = 21.4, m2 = 0.86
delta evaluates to 22.3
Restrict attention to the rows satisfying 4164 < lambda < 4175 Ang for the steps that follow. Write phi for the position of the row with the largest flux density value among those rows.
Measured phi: 4172.54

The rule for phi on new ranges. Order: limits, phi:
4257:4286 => 4277.60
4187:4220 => 4187.94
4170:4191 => 4172.54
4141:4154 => 4141.91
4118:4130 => 4119.08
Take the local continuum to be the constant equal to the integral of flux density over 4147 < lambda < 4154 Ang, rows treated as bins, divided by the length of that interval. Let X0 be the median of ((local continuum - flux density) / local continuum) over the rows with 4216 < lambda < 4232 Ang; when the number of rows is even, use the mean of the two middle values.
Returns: 0.05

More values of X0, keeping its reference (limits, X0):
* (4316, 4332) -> -0.12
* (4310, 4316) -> -0.05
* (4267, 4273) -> 0.06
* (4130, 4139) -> -0.03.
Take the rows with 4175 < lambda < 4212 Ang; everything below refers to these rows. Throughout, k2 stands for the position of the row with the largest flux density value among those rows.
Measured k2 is 4178.31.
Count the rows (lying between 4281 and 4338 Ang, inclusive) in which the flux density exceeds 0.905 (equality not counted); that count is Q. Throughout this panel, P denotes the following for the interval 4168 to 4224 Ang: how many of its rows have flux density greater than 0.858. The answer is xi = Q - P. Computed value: 7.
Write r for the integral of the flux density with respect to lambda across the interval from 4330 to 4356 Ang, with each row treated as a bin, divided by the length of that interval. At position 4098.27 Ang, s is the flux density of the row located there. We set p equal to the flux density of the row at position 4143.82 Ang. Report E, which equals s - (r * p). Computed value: 0.056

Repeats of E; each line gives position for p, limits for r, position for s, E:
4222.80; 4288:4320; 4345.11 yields 0.296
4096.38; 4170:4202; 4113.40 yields 0.103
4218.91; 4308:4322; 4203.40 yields 0.056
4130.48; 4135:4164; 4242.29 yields 0.042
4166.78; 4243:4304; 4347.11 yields 0.311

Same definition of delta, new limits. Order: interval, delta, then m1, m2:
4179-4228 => 22.0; 21.1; 0.85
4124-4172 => 23.3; 22.4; 0.90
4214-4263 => 21.9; 21.1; 0.84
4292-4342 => 24.8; 23.8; 0.95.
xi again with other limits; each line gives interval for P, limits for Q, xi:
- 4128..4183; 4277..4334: -14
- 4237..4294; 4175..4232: -2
